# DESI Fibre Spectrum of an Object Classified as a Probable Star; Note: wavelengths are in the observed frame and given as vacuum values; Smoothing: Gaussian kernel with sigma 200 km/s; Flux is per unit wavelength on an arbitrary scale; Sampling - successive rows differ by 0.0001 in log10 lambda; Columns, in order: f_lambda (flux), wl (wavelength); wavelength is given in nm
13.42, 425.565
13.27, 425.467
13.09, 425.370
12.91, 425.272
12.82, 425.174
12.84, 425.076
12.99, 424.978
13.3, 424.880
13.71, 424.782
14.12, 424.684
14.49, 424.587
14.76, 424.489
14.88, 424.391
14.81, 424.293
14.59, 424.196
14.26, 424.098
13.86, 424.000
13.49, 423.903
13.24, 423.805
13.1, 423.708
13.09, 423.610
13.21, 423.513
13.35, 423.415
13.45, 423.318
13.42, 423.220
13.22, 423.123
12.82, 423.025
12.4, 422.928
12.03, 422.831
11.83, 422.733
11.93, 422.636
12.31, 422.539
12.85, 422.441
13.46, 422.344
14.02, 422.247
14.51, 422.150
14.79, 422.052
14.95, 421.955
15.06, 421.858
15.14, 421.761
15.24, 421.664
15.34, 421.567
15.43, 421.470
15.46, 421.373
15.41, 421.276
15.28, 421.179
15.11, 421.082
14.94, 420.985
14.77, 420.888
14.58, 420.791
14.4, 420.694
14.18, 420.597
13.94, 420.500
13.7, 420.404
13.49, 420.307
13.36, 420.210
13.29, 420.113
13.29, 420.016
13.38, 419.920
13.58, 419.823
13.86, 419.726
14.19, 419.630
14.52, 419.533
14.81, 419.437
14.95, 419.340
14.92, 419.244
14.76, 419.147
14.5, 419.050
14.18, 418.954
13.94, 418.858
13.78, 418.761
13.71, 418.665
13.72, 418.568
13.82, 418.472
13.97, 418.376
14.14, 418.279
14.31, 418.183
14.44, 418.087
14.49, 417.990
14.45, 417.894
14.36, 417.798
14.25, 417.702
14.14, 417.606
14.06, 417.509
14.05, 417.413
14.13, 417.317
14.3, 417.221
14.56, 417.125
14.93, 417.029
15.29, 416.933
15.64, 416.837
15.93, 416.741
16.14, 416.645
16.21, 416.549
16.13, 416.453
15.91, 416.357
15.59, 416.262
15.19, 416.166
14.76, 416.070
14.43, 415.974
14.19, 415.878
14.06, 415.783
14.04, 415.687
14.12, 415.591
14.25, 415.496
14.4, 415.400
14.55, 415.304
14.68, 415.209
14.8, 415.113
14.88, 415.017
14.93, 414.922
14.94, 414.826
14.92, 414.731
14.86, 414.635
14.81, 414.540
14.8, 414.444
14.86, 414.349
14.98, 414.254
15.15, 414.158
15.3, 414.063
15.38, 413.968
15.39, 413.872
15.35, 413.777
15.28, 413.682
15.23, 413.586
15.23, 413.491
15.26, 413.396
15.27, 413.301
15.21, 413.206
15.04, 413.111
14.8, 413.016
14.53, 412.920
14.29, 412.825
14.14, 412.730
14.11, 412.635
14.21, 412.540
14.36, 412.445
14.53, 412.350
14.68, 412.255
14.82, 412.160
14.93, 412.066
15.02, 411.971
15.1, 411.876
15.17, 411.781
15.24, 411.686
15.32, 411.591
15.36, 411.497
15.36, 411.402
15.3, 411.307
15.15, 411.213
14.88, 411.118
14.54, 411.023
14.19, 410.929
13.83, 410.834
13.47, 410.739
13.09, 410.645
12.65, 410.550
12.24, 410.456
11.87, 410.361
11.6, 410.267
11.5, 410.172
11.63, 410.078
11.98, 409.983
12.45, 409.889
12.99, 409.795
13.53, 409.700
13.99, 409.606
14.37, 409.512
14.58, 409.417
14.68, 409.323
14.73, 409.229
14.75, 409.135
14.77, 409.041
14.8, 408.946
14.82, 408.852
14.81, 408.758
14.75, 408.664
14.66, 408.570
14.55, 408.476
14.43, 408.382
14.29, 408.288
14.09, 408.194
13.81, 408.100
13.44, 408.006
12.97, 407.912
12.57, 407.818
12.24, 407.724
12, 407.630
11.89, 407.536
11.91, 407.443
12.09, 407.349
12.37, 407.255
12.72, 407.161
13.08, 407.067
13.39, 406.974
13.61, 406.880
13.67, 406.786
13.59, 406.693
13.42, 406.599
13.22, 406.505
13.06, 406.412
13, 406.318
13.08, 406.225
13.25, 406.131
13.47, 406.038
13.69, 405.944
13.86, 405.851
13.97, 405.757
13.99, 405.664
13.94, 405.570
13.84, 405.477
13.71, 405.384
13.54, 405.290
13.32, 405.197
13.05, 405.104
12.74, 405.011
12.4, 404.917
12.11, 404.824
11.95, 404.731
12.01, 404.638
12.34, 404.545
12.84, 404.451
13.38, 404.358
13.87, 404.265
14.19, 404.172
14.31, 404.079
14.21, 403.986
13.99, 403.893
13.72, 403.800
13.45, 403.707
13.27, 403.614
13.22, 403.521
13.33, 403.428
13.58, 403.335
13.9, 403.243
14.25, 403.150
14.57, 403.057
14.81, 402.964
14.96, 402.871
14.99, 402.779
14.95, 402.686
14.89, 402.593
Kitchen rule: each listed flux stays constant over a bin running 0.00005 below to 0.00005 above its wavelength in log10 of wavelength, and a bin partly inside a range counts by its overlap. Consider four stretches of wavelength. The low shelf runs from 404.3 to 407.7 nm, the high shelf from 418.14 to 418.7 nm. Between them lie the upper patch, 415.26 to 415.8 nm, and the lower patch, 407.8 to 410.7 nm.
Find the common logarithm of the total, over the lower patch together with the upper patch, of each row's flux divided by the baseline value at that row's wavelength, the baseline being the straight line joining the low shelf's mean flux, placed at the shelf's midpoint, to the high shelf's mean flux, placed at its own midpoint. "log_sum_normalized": 1.58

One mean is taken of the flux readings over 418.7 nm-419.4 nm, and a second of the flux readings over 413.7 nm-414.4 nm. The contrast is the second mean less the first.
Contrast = 0.8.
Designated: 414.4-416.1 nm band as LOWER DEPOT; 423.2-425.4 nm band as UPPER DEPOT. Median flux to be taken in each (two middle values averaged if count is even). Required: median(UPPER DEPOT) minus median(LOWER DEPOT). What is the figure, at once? -1.30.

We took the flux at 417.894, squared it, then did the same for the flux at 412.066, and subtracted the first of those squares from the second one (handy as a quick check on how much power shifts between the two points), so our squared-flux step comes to 14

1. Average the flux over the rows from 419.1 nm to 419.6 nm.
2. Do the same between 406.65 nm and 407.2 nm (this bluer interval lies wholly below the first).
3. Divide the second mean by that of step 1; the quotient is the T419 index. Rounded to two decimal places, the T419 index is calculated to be 0.90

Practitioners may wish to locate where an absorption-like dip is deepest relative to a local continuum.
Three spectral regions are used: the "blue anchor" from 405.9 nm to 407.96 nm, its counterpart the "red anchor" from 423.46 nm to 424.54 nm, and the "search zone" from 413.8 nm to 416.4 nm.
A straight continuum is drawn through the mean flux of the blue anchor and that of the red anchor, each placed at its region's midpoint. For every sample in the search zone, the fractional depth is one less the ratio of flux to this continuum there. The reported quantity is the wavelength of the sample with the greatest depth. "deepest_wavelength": 415.687 nm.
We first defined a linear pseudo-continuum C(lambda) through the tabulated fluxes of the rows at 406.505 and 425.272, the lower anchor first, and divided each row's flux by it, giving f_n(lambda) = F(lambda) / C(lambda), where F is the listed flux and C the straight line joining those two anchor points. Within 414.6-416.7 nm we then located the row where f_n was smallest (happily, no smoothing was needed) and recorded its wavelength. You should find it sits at 415.687 nm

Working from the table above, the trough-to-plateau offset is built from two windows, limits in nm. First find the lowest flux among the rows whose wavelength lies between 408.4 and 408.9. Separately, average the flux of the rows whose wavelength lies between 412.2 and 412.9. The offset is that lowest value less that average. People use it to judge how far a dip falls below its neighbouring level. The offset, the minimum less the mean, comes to 0.2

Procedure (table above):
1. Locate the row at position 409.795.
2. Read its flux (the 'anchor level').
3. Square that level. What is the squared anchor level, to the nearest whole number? 169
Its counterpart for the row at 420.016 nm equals 177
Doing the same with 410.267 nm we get 135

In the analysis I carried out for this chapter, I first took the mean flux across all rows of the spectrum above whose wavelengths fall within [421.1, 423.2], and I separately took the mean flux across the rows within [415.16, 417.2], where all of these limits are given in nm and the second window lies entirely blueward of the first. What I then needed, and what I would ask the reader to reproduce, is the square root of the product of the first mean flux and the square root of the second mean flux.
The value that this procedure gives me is 7.36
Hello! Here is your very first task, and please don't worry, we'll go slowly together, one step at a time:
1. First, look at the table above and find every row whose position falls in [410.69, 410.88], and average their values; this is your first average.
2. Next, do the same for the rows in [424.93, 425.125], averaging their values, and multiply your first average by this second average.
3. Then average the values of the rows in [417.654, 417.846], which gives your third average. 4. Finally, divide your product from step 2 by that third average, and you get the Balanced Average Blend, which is 12.3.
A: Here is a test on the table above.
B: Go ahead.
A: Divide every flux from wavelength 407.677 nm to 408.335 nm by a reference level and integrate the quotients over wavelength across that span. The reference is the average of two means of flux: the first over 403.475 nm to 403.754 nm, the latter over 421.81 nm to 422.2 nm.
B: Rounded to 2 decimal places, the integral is 0.62 nm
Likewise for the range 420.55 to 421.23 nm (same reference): 0.71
